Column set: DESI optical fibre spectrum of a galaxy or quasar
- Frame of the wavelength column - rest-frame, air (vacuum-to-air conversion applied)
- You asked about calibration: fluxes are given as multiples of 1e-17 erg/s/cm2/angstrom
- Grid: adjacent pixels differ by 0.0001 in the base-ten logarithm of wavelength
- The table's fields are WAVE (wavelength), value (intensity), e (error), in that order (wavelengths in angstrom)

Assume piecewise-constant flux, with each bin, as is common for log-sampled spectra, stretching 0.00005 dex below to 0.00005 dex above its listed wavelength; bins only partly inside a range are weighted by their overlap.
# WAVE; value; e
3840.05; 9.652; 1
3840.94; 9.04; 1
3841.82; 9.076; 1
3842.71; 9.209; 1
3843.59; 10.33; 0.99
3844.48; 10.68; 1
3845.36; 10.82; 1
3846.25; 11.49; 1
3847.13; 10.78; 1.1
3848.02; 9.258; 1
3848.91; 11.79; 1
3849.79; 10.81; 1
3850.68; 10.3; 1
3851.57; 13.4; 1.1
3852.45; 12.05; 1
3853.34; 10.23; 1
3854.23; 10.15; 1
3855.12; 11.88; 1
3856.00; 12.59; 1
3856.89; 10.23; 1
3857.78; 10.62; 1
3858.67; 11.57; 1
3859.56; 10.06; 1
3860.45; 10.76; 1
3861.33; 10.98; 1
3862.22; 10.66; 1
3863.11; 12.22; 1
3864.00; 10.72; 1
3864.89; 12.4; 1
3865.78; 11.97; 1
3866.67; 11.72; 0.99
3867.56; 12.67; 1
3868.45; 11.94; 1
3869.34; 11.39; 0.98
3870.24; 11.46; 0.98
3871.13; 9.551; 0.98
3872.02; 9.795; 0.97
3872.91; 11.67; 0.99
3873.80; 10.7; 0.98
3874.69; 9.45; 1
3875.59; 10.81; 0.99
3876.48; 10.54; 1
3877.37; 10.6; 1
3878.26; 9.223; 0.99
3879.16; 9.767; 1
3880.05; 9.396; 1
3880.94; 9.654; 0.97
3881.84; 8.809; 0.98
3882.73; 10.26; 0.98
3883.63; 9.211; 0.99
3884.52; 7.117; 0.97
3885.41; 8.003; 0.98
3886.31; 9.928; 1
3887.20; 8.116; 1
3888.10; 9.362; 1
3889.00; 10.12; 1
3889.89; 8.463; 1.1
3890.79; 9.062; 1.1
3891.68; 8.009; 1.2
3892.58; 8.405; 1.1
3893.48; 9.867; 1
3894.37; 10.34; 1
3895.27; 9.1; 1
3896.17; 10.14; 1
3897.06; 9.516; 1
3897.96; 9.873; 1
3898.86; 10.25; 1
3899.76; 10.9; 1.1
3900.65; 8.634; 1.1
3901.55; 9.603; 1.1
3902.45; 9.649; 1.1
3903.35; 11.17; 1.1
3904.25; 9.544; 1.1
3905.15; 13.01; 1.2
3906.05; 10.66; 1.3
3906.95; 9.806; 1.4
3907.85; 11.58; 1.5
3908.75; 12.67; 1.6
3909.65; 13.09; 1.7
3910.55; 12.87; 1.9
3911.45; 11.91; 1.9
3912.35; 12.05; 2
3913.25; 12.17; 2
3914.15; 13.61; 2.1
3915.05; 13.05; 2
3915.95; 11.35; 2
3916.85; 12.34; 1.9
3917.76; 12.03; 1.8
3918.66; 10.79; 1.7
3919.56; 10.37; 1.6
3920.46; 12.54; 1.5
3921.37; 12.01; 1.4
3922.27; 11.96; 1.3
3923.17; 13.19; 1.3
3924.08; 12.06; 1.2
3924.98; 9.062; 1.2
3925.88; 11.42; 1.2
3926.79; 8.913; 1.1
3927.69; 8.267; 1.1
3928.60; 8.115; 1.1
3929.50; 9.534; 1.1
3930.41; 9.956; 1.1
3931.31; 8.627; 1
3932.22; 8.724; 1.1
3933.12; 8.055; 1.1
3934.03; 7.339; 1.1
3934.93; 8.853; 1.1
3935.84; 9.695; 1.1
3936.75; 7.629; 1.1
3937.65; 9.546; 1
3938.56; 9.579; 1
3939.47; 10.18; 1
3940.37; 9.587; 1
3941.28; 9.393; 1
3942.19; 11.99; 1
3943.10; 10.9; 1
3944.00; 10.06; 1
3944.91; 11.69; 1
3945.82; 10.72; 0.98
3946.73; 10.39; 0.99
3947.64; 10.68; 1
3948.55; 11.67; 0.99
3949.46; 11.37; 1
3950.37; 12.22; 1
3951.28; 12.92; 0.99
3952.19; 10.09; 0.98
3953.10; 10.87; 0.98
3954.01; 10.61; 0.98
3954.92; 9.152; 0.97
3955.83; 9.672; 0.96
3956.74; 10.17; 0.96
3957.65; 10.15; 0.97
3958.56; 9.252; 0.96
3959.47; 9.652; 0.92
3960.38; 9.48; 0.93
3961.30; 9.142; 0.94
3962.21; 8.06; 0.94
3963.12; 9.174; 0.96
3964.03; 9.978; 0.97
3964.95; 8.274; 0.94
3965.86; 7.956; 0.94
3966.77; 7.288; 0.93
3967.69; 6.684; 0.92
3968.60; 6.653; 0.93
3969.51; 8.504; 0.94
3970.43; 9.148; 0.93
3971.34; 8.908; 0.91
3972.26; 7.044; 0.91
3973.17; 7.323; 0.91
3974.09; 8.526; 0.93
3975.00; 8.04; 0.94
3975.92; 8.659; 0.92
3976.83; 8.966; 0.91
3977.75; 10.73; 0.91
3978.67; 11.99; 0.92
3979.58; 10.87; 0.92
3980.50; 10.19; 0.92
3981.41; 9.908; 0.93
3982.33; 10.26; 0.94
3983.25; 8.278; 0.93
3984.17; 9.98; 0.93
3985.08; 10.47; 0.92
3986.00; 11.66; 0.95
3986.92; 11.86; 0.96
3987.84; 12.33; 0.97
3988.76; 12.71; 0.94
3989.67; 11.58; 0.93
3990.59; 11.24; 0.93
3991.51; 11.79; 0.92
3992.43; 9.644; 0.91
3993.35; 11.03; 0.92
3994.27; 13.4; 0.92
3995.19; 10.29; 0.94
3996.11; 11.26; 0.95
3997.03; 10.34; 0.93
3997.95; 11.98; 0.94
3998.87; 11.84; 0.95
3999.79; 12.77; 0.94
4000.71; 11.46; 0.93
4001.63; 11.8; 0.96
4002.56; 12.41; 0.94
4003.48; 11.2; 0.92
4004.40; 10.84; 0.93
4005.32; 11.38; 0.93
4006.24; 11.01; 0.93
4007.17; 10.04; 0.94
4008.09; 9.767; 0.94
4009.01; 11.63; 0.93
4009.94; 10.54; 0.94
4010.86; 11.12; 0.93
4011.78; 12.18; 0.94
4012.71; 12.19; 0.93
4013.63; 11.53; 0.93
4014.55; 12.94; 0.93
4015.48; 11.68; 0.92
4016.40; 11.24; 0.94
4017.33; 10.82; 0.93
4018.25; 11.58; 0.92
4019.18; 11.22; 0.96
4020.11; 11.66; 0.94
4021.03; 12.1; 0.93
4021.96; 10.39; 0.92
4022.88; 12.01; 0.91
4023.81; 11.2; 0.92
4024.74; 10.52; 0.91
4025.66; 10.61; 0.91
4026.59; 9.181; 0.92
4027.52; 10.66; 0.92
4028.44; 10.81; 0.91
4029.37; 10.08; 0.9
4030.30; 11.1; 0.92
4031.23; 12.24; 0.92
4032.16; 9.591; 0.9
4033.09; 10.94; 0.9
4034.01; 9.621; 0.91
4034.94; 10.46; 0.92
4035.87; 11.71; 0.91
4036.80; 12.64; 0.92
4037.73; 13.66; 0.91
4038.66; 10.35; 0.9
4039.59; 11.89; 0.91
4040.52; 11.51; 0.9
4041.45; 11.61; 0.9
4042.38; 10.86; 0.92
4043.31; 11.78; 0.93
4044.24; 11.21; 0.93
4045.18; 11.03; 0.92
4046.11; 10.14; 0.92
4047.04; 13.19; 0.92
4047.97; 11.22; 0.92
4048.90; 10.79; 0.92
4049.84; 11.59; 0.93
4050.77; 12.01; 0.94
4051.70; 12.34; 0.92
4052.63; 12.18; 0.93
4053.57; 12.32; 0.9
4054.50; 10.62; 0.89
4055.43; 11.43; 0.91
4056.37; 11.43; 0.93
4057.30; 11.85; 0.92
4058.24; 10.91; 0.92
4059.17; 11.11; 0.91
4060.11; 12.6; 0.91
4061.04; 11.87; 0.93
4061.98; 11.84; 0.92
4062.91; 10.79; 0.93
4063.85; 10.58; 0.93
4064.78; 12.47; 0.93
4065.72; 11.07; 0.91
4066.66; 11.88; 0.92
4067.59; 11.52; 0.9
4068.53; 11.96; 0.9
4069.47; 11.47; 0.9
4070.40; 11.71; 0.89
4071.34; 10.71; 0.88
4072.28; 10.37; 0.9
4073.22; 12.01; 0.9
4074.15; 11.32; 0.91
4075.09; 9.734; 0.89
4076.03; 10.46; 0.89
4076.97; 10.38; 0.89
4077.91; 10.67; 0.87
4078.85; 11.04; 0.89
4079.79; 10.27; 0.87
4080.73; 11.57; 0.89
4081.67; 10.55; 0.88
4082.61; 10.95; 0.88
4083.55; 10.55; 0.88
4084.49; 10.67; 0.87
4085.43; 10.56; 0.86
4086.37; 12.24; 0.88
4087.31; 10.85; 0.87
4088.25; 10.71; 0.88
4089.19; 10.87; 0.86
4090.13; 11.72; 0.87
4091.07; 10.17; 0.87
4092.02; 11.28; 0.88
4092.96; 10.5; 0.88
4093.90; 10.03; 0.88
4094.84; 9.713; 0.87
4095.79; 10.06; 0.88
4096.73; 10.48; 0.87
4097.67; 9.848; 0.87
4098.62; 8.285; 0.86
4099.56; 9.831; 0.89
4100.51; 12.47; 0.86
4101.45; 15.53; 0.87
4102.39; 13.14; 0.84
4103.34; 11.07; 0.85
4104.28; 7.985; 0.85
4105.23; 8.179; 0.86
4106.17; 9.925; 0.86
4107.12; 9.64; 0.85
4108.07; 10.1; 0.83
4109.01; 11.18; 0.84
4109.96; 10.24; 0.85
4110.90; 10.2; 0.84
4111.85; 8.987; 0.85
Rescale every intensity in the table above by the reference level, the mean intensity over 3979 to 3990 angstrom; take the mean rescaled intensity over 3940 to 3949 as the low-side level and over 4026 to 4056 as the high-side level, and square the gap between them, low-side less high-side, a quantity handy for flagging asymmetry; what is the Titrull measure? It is 0.0027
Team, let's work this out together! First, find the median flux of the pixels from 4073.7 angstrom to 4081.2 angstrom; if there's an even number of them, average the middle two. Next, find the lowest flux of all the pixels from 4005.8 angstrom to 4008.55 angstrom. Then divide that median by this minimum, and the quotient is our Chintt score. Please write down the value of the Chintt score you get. 1.08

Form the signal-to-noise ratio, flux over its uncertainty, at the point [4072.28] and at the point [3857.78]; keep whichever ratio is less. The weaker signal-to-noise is 10.6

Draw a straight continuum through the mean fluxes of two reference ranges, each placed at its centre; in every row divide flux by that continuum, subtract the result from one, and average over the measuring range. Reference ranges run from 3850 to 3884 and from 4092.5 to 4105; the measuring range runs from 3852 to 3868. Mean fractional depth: -0.04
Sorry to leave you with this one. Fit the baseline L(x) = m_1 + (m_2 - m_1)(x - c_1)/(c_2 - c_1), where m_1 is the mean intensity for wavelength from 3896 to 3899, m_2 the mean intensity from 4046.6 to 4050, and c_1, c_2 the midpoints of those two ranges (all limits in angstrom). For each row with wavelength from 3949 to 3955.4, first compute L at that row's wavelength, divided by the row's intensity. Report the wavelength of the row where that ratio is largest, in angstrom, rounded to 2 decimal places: 3954.92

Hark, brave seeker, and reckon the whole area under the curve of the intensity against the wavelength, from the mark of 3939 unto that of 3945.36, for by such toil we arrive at 67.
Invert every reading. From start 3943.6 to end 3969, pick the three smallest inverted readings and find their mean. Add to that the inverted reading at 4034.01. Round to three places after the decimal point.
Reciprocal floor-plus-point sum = 0.186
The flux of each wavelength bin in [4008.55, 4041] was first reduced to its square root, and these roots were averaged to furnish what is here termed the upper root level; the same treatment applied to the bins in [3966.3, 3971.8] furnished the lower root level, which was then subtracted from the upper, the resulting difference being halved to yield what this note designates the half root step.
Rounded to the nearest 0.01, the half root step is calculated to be 0.28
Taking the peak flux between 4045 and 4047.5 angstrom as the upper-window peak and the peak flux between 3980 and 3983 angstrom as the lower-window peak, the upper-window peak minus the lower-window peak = 2.9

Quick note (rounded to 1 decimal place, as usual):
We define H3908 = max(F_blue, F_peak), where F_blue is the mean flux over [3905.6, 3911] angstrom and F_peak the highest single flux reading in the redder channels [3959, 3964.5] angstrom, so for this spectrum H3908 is 11.8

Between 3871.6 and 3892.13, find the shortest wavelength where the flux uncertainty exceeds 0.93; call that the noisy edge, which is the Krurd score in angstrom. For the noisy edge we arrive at 3872.02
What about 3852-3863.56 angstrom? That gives 3852.45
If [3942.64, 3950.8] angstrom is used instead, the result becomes 3943.10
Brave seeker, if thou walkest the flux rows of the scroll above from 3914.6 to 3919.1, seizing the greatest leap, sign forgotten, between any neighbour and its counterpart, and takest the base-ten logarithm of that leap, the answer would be 0.23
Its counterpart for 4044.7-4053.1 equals 0.48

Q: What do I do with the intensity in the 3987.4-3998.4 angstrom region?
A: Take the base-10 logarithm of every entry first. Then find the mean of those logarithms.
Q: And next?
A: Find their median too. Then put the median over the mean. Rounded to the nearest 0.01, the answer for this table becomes 1.00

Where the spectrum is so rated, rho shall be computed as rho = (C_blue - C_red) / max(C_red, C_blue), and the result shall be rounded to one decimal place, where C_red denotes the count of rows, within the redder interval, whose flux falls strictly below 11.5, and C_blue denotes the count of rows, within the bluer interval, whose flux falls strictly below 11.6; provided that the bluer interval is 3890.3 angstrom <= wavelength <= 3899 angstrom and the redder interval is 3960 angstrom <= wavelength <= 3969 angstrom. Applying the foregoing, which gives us 0.0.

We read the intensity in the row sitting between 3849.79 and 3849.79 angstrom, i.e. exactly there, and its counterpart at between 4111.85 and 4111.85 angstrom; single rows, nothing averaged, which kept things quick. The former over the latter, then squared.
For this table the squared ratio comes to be 1.4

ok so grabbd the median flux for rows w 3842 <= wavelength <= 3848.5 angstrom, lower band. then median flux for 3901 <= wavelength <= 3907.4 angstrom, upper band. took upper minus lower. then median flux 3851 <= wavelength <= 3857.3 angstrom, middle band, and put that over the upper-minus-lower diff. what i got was -14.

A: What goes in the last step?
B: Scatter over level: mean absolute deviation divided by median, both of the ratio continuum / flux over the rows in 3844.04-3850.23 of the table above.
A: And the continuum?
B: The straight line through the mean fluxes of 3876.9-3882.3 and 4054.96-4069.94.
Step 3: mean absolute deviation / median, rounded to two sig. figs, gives 0.047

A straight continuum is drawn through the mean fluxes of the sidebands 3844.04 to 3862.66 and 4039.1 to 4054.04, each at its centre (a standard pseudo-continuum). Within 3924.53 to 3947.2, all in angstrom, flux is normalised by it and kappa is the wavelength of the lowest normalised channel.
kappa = 3934.03 angstrom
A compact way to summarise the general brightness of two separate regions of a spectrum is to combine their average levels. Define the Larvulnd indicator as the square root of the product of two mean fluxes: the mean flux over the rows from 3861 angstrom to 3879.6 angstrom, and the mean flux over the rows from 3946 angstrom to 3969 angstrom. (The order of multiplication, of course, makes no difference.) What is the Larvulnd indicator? 10.3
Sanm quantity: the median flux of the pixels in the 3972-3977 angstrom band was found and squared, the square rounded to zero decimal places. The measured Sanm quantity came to 69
